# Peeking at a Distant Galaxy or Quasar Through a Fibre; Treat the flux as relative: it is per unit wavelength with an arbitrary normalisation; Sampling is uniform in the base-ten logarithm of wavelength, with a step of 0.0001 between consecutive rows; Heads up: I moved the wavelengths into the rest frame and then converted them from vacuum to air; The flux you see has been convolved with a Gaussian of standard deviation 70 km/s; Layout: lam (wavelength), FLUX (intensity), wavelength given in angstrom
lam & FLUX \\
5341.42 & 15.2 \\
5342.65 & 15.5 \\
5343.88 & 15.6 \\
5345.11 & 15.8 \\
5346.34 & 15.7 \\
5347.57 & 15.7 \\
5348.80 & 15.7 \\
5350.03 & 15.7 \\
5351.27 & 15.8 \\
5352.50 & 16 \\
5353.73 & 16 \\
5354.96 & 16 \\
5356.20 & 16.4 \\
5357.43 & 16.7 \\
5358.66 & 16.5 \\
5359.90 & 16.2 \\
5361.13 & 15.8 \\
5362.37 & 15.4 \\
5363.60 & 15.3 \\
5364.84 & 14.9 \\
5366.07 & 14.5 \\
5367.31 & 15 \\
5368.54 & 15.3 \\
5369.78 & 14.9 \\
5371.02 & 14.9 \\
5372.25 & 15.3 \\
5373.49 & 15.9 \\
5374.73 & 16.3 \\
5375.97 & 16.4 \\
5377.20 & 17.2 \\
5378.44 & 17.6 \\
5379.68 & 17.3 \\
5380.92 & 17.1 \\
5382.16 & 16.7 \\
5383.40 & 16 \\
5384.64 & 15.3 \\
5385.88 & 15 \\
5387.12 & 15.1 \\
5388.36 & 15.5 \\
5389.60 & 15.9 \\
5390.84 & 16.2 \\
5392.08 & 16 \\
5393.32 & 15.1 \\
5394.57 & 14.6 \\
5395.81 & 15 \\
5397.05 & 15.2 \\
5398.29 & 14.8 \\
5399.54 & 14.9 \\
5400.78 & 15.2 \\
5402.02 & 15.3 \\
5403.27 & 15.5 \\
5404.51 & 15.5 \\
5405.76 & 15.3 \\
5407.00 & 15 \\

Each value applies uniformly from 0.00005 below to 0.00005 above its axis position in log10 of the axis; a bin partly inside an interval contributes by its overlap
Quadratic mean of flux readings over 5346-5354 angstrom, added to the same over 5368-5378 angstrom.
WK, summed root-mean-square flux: 31.6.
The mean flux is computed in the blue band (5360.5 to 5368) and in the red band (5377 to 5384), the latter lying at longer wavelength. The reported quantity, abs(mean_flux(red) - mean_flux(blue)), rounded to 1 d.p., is 1.8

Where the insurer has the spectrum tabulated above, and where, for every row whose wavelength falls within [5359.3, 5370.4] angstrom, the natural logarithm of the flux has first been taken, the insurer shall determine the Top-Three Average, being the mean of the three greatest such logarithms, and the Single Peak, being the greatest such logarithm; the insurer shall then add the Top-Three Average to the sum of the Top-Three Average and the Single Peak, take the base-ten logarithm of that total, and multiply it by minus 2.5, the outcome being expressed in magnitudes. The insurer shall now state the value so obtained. -2.298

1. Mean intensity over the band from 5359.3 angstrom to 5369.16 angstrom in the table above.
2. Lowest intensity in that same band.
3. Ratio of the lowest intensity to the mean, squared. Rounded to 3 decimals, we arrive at 0.898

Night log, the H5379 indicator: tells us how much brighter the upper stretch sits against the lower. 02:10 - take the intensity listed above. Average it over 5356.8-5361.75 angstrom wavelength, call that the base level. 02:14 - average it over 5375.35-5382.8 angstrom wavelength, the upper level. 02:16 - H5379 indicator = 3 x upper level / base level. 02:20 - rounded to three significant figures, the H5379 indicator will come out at 3.14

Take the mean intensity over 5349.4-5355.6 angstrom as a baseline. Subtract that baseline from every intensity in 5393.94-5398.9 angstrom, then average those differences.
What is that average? -1.0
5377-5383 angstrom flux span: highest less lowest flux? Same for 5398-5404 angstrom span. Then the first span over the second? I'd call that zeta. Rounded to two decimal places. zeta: 1.29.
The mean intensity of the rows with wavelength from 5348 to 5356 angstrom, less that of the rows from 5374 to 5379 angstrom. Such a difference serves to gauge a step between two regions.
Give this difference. -1.0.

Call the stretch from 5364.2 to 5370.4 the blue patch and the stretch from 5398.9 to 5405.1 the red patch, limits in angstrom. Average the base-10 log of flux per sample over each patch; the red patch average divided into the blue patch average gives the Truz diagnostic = 0.99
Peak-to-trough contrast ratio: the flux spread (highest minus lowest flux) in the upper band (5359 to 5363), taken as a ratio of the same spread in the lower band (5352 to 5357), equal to 2.0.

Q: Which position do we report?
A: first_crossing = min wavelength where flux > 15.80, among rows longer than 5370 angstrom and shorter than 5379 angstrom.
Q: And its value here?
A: 5373.49 angstrom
